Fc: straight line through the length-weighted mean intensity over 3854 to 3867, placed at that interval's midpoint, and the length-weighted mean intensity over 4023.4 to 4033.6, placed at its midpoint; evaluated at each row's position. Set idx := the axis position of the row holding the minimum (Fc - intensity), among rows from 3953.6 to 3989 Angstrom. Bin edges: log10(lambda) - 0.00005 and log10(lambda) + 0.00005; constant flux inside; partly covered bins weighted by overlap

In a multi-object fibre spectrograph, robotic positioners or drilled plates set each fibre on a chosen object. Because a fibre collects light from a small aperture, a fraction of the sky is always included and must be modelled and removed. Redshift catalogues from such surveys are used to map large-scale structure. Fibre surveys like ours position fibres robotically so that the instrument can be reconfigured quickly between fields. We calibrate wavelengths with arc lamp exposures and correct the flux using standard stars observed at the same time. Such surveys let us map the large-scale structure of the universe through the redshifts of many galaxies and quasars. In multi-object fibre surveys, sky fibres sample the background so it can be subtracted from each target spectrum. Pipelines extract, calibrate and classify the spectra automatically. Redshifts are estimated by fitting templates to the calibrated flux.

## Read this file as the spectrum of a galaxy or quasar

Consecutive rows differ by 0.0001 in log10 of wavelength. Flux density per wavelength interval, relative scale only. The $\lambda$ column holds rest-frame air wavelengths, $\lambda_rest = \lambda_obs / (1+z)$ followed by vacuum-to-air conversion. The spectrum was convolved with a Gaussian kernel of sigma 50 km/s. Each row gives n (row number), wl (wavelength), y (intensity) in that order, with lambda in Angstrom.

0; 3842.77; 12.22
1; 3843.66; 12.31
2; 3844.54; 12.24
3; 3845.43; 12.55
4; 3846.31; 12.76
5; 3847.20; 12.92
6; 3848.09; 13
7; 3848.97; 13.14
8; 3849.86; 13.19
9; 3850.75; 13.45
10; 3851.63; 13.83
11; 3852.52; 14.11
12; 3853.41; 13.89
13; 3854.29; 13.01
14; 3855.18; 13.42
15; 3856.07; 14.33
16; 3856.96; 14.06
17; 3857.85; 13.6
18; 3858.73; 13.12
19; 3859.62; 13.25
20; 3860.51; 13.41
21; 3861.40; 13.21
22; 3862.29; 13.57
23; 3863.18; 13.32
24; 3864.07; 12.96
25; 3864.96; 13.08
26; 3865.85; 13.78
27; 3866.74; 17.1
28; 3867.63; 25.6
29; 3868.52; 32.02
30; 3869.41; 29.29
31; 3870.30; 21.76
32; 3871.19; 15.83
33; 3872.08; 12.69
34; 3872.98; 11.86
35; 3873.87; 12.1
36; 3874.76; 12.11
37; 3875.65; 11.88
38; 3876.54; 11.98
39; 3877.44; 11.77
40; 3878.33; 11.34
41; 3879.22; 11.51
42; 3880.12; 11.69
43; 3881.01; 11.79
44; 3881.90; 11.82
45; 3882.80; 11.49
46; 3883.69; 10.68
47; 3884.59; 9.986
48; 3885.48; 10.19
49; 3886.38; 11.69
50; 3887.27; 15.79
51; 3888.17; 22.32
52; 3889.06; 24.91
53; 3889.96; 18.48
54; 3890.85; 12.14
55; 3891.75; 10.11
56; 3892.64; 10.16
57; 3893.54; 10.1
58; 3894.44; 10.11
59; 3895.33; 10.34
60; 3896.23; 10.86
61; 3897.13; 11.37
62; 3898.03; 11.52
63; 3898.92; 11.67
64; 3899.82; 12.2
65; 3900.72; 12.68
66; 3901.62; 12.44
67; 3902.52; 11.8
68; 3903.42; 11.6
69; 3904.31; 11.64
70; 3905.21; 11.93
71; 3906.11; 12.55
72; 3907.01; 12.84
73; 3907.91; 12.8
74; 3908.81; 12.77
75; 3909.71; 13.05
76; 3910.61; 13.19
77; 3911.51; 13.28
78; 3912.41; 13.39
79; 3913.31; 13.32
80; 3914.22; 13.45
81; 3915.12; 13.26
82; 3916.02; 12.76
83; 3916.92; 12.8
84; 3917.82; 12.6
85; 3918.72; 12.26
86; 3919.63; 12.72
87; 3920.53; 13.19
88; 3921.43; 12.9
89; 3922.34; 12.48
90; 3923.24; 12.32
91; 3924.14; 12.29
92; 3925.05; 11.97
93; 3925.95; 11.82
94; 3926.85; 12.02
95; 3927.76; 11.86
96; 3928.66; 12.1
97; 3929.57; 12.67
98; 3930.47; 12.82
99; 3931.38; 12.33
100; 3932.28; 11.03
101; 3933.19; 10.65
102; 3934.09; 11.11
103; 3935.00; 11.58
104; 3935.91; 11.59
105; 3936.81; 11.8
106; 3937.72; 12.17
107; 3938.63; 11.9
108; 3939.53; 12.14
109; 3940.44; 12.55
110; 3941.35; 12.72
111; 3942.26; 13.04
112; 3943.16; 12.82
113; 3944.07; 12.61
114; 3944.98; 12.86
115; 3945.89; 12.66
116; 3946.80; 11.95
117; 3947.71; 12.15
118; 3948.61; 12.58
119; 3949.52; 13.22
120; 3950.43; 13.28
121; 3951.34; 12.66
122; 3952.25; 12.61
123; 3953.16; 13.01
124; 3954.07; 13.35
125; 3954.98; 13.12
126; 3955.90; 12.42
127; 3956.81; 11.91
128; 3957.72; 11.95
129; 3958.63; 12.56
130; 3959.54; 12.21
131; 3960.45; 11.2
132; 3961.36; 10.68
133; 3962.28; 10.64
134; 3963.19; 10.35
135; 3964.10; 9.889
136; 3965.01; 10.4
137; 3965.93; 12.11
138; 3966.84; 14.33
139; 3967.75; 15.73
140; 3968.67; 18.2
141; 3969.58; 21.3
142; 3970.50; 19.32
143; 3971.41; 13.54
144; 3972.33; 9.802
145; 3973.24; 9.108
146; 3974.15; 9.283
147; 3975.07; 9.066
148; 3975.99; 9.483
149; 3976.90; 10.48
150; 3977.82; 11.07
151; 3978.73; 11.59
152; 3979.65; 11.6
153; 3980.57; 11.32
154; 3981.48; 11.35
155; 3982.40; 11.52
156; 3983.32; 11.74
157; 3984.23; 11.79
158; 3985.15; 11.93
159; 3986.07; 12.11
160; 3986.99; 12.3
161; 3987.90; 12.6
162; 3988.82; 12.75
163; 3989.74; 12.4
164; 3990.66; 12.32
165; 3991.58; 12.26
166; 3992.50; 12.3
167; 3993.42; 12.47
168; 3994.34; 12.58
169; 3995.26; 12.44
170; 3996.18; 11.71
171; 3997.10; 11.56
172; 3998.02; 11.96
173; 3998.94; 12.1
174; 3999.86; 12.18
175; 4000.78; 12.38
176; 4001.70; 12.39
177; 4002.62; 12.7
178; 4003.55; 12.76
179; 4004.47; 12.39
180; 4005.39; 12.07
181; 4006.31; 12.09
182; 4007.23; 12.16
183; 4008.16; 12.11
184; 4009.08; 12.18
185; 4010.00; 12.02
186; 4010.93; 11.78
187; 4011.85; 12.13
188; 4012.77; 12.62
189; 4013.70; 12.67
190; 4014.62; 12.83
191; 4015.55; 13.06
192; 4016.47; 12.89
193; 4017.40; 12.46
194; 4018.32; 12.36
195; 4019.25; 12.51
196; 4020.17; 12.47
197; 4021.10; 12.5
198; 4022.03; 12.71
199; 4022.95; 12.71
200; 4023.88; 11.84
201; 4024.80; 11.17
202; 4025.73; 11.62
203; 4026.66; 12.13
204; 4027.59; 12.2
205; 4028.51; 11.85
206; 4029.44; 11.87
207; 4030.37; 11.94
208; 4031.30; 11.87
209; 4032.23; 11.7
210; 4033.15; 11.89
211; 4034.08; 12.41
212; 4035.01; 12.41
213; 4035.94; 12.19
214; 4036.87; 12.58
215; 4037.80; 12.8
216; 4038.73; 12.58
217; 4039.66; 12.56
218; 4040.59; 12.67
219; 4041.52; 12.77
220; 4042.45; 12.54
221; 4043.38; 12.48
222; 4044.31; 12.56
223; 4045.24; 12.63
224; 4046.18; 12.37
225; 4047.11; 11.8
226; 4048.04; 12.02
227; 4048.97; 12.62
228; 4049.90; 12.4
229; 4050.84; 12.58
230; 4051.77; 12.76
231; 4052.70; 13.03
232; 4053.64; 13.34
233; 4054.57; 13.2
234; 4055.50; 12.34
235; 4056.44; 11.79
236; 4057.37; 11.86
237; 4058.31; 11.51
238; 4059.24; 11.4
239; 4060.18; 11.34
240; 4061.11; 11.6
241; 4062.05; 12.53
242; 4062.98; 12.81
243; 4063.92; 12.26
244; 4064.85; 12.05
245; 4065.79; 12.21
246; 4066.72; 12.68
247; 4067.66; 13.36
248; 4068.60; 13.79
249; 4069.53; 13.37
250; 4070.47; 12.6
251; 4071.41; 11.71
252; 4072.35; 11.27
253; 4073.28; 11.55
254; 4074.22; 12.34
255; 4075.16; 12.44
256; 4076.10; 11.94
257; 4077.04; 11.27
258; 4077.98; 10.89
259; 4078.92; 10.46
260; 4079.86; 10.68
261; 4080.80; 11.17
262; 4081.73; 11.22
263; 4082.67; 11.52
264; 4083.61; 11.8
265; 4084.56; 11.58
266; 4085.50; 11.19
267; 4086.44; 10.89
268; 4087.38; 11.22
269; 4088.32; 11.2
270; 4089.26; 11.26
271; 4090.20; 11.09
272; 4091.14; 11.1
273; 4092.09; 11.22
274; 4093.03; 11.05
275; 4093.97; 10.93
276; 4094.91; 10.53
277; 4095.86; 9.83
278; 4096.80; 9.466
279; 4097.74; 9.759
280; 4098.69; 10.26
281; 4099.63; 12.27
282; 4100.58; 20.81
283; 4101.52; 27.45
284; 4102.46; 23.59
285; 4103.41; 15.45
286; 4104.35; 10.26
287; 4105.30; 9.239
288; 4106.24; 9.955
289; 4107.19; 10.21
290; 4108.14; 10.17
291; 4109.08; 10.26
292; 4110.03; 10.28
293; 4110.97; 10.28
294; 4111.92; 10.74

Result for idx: 3969.58 Angstrom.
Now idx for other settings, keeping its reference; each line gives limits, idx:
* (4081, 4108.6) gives 4101.52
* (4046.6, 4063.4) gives 4053.64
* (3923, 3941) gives 3930.47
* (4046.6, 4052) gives 4051.77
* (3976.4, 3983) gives 3979.65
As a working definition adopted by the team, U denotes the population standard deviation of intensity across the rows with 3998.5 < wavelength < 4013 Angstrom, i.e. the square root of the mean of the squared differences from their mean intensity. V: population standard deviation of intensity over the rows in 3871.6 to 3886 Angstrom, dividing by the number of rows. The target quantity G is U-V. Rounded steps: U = 0.26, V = 0.69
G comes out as -0.43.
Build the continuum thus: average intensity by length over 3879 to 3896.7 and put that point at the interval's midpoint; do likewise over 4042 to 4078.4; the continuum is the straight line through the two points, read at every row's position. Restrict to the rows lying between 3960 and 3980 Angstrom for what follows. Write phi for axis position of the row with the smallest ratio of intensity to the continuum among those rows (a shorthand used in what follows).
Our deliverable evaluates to 3975.07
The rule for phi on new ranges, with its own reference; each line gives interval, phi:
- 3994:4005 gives 3997.10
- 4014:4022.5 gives 4018.32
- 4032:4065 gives 4060.18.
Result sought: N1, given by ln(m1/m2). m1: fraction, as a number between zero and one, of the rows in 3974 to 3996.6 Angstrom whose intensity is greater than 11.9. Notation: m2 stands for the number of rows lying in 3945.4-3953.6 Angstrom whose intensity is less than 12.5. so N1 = -1.4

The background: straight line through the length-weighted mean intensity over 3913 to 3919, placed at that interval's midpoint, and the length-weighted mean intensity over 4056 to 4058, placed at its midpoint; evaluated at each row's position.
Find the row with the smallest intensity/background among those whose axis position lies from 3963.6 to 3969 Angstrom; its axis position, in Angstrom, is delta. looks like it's 3964.10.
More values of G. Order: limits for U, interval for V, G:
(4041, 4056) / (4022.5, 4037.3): 0.00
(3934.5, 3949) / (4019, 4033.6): 0.04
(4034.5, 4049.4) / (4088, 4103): -5.06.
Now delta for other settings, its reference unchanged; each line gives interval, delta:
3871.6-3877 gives 3872.98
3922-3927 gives 3925.95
